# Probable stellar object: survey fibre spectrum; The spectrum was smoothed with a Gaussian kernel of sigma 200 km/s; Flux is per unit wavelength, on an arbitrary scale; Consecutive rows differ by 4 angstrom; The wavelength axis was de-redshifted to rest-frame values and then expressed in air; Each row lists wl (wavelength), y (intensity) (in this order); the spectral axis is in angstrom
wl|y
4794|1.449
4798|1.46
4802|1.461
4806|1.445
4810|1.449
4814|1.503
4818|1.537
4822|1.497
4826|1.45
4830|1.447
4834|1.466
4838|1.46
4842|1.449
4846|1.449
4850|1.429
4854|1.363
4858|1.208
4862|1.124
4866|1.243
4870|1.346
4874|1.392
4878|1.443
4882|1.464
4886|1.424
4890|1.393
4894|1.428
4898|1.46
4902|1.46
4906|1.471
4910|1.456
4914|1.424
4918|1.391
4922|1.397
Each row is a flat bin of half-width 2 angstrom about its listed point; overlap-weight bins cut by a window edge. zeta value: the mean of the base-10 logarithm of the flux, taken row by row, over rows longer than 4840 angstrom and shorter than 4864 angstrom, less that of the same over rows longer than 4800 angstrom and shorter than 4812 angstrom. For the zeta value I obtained -0.04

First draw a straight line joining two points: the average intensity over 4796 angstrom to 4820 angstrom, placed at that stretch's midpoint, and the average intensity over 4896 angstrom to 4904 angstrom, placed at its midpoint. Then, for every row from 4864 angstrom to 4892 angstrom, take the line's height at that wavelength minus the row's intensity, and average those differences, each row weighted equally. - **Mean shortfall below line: 0.08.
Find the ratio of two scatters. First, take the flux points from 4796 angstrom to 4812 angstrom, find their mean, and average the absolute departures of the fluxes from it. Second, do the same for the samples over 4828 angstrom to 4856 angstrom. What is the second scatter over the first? 3.5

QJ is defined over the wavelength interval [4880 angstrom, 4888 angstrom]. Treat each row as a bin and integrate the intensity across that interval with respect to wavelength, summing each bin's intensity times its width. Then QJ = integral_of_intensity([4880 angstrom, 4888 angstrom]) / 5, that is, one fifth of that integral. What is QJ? 2.31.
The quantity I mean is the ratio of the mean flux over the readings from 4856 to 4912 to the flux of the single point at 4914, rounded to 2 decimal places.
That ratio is 0.97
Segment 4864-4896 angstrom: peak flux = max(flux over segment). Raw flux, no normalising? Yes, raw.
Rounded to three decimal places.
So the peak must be 1.464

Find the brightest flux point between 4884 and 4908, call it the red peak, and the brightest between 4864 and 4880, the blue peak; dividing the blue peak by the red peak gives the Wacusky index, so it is 0.98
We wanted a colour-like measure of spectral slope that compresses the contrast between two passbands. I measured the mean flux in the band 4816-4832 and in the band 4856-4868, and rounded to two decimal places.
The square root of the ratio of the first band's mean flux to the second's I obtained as 1.12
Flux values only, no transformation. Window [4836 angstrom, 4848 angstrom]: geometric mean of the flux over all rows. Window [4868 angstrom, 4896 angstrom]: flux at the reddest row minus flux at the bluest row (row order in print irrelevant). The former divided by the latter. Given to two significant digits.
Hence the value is 18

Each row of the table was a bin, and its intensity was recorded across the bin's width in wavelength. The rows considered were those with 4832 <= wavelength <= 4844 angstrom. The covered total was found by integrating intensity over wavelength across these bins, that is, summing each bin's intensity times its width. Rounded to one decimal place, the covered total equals 17.5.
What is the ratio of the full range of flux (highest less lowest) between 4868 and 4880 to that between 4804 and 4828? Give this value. 1.1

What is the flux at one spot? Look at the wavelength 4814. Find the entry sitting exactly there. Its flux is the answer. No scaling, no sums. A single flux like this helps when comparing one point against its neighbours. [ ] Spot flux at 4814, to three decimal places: 1.503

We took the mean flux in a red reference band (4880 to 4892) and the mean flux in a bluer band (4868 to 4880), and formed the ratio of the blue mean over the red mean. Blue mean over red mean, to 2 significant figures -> 0.98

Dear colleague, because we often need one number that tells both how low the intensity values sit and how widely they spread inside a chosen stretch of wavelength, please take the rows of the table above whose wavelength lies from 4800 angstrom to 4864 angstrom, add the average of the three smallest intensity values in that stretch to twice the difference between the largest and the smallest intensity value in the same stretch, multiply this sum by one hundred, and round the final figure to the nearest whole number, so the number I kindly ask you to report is 206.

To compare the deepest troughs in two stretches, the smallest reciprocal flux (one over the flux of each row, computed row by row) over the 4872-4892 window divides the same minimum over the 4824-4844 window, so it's 0.999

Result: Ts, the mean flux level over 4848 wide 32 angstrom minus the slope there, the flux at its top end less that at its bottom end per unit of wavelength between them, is 1.38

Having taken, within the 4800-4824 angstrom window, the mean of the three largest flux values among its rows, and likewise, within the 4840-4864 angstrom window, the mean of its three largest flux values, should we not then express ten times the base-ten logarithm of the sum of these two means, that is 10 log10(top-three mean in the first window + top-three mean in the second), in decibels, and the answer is 4.71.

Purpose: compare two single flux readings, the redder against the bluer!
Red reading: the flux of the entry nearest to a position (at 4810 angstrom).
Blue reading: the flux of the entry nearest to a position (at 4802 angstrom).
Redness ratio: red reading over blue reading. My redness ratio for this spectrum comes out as 0.99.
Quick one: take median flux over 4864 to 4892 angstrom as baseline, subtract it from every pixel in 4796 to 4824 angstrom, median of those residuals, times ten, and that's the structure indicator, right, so 0.68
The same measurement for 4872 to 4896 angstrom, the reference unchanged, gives 0.33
